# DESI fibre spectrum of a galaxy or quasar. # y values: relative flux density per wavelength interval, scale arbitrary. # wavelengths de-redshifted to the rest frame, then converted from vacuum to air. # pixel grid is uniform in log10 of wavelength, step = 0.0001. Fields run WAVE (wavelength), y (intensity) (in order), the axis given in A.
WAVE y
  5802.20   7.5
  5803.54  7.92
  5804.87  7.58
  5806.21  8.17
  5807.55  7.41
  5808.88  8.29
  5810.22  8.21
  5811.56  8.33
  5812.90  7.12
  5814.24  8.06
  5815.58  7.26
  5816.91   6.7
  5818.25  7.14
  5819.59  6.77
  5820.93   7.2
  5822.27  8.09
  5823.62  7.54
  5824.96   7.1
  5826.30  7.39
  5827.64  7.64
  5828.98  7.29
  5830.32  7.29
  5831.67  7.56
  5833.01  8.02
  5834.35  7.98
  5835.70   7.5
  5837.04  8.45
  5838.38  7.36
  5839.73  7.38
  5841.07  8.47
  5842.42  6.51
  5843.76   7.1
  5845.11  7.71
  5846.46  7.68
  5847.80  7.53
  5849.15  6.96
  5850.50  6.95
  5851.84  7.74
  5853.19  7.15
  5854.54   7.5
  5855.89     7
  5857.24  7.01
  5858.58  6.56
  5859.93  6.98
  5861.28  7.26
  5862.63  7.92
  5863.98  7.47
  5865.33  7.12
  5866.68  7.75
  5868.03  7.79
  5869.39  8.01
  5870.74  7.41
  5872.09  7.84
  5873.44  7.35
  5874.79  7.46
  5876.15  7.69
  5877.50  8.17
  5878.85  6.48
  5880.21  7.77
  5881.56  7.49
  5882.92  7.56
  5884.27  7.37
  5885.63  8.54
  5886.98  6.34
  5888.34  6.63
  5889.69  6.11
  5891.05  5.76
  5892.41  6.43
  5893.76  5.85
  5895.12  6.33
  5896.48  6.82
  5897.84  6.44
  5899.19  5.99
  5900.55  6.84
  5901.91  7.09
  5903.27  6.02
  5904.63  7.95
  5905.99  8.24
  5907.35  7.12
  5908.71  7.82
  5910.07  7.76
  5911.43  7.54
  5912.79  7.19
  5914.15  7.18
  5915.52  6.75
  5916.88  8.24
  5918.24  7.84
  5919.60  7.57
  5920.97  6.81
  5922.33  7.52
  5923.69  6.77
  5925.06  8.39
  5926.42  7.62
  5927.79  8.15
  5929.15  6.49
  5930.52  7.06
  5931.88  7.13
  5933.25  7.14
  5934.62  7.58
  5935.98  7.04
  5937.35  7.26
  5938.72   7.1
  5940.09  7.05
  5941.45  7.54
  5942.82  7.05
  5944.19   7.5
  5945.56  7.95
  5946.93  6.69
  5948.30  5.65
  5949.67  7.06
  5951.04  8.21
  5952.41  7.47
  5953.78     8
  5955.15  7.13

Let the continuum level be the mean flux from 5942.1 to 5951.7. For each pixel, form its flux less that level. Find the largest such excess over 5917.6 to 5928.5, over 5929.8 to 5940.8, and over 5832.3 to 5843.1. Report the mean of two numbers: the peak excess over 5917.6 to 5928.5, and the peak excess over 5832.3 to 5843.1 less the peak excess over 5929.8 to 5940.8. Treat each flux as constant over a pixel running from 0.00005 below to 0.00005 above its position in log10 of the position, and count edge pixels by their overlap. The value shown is 1.1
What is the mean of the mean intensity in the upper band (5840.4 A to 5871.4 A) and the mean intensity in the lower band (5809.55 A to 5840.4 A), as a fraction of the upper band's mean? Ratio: 1.01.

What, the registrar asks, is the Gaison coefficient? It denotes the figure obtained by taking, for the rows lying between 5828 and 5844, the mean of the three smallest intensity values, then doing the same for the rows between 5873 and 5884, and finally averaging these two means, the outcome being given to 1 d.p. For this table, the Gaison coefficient 7.0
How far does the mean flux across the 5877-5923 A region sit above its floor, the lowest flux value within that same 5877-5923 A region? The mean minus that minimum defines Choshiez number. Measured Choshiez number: 1.34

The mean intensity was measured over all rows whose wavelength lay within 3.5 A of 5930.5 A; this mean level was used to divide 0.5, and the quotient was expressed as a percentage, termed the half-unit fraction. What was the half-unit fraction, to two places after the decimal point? 6.95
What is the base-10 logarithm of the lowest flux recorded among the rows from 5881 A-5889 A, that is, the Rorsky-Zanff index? 0.802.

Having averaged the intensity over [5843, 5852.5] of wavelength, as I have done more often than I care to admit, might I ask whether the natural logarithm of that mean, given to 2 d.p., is 2.00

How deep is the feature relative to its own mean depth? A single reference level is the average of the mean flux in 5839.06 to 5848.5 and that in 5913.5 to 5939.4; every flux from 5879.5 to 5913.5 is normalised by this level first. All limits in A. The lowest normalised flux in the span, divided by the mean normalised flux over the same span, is 0.823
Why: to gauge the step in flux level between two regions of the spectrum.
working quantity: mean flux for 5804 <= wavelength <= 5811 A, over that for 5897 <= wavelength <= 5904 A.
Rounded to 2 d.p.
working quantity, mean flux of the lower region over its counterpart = 1.22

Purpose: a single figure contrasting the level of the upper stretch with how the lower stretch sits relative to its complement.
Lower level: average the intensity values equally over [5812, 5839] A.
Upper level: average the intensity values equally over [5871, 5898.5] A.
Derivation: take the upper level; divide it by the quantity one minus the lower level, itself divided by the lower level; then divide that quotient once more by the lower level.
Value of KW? -1.08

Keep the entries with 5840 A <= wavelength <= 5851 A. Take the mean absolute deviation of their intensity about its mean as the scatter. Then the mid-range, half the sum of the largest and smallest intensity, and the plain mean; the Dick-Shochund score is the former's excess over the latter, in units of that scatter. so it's 0.3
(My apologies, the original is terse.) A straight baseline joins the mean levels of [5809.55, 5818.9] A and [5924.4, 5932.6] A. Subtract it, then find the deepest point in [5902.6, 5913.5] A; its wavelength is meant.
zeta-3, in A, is 5903.27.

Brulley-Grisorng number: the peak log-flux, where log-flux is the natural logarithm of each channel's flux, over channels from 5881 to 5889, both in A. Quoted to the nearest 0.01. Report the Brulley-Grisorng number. 2.14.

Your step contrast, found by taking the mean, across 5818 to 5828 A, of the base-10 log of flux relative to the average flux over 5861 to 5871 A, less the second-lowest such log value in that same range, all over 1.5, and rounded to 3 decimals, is 0.010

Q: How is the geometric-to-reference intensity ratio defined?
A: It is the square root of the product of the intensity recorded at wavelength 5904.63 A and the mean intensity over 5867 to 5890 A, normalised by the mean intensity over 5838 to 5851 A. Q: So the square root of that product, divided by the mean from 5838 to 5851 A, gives 1.04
